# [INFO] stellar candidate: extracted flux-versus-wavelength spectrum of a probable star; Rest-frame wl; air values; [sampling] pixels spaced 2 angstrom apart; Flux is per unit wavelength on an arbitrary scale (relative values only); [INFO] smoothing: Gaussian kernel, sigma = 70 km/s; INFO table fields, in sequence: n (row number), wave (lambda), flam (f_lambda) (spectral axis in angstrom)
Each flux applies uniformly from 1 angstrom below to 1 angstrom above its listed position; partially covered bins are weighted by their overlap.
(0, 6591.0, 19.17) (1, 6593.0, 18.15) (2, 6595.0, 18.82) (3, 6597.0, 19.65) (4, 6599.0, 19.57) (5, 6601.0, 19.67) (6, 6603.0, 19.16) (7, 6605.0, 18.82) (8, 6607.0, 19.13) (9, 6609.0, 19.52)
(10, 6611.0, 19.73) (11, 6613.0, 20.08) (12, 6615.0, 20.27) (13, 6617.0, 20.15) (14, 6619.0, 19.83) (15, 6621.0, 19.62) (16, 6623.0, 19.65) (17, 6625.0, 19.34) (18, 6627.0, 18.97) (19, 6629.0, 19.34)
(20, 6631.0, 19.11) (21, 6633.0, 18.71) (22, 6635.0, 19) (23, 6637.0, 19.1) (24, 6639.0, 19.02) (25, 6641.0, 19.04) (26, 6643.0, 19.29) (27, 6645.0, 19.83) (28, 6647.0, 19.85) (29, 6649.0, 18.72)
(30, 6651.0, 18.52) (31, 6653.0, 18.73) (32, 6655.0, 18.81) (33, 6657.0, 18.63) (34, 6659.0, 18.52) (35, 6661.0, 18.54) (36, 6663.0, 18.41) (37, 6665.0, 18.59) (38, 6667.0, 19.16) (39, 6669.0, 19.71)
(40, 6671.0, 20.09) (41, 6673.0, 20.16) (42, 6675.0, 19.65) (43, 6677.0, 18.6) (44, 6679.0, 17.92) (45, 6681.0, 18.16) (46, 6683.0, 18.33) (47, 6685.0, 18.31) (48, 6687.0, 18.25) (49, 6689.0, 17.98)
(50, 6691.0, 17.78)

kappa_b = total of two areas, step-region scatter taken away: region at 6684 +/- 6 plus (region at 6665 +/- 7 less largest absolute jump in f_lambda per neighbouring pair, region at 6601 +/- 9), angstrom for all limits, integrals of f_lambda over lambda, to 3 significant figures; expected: 483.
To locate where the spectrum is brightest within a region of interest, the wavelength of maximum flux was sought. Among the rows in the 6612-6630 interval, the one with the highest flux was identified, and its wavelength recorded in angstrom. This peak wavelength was 6615.0 angstrom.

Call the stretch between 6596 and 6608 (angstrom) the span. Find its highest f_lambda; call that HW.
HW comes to 19.67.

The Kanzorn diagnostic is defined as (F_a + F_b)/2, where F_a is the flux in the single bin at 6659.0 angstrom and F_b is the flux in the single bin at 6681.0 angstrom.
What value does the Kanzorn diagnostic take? 18.3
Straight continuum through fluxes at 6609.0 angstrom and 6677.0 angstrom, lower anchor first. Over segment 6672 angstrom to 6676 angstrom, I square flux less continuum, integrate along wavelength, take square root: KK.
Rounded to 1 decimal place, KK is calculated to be 2.6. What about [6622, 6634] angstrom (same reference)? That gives 1.0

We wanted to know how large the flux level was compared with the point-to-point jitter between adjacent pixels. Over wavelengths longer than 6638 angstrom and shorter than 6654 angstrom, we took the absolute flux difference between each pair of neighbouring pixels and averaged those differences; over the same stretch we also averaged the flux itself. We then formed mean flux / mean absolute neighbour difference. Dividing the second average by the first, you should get 56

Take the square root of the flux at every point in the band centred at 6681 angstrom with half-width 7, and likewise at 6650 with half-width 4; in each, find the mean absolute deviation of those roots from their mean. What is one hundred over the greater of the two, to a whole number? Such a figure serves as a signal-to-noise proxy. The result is 1961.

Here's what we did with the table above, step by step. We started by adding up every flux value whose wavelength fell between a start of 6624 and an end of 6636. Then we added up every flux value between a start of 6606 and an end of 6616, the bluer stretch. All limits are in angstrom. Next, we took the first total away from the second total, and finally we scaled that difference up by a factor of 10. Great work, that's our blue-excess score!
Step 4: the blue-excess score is -157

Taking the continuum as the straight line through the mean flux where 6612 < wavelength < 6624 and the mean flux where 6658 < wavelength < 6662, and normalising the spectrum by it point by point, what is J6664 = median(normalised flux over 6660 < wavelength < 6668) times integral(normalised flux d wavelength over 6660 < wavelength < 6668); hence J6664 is 8.2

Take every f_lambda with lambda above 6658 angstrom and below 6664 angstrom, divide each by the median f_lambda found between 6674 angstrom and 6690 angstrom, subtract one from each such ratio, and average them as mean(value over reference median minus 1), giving 0.011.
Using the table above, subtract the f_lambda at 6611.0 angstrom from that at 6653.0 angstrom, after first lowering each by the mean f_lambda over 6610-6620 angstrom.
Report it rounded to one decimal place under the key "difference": -1.0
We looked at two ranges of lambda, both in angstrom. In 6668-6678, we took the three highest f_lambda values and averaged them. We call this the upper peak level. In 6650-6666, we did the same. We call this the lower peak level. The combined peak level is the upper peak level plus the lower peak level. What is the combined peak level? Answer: 38.7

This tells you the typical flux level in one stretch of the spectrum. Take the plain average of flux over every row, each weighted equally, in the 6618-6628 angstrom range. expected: 19.5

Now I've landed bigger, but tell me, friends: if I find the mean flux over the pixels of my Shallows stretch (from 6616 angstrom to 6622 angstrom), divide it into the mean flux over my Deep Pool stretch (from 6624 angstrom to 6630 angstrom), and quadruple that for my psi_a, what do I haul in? 3.87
